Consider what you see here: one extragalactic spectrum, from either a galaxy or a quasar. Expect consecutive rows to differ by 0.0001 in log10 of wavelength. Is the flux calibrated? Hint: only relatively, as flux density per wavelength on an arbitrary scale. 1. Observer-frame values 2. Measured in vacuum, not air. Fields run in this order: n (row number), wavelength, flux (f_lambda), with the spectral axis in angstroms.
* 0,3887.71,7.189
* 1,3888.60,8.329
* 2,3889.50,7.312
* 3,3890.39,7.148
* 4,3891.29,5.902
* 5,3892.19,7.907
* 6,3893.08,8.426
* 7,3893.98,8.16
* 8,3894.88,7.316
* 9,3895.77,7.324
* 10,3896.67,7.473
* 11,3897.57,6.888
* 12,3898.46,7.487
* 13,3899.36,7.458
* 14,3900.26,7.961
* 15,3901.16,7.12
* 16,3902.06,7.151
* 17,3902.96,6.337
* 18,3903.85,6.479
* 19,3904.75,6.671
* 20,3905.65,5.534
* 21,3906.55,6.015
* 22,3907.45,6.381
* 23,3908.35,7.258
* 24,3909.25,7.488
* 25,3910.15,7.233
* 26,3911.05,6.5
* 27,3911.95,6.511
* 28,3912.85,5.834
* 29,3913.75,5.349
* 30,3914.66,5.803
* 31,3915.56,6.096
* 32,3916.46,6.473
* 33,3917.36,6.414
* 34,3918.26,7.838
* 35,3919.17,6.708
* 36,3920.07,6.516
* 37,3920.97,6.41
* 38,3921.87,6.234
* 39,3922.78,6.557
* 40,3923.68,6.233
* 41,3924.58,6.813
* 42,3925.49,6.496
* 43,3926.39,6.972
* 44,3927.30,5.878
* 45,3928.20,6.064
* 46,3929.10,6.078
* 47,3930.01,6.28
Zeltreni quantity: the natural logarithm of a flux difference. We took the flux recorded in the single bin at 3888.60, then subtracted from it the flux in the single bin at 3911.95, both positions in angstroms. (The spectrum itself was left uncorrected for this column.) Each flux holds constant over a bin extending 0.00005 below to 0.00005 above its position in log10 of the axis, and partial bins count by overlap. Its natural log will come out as 0.6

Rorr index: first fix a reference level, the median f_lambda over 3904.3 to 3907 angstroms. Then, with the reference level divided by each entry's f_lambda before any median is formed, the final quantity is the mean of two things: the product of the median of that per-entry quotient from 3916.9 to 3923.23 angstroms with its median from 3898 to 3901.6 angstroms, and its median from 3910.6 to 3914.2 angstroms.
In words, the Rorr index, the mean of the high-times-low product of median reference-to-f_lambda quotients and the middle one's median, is 0.86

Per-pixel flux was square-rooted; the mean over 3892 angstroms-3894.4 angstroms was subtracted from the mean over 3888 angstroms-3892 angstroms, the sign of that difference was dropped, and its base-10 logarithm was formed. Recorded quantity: -0.74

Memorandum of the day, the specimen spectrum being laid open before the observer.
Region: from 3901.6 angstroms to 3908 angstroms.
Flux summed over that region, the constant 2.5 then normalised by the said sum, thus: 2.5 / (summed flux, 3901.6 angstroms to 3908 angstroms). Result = 0.056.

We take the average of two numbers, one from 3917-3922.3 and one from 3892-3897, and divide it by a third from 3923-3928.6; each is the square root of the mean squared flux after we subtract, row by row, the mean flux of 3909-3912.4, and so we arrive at 1.2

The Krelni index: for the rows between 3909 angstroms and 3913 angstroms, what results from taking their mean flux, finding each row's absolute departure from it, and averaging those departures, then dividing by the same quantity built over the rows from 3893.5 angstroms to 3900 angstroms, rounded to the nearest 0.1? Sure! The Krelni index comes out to 2.3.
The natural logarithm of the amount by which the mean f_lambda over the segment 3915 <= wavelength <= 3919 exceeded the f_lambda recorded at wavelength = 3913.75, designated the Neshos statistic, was 0.3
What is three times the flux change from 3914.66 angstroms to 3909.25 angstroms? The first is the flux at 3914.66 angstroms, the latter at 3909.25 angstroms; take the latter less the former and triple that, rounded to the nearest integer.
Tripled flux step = 5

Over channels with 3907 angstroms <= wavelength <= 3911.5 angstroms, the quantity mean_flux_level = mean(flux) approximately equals 7.0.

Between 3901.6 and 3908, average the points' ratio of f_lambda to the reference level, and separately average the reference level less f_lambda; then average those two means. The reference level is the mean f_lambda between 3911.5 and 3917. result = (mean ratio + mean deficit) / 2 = 0.35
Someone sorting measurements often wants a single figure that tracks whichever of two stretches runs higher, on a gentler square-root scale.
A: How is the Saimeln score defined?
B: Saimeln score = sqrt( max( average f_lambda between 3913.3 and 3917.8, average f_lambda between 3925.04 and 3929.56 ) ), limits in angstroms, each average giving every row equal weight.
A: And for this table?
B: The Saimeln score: 2.51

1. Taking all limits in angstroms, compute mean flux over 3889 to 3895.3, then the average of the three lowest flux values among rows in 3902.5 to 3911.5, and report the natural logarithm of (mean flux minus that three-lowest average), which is 0.40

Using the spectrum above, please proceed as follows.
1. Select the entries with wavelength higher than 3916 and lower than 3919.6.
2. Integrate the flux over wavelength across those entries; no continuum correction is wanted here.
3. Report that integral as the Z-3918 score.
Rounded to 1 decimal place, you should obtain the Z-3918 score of 24.7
